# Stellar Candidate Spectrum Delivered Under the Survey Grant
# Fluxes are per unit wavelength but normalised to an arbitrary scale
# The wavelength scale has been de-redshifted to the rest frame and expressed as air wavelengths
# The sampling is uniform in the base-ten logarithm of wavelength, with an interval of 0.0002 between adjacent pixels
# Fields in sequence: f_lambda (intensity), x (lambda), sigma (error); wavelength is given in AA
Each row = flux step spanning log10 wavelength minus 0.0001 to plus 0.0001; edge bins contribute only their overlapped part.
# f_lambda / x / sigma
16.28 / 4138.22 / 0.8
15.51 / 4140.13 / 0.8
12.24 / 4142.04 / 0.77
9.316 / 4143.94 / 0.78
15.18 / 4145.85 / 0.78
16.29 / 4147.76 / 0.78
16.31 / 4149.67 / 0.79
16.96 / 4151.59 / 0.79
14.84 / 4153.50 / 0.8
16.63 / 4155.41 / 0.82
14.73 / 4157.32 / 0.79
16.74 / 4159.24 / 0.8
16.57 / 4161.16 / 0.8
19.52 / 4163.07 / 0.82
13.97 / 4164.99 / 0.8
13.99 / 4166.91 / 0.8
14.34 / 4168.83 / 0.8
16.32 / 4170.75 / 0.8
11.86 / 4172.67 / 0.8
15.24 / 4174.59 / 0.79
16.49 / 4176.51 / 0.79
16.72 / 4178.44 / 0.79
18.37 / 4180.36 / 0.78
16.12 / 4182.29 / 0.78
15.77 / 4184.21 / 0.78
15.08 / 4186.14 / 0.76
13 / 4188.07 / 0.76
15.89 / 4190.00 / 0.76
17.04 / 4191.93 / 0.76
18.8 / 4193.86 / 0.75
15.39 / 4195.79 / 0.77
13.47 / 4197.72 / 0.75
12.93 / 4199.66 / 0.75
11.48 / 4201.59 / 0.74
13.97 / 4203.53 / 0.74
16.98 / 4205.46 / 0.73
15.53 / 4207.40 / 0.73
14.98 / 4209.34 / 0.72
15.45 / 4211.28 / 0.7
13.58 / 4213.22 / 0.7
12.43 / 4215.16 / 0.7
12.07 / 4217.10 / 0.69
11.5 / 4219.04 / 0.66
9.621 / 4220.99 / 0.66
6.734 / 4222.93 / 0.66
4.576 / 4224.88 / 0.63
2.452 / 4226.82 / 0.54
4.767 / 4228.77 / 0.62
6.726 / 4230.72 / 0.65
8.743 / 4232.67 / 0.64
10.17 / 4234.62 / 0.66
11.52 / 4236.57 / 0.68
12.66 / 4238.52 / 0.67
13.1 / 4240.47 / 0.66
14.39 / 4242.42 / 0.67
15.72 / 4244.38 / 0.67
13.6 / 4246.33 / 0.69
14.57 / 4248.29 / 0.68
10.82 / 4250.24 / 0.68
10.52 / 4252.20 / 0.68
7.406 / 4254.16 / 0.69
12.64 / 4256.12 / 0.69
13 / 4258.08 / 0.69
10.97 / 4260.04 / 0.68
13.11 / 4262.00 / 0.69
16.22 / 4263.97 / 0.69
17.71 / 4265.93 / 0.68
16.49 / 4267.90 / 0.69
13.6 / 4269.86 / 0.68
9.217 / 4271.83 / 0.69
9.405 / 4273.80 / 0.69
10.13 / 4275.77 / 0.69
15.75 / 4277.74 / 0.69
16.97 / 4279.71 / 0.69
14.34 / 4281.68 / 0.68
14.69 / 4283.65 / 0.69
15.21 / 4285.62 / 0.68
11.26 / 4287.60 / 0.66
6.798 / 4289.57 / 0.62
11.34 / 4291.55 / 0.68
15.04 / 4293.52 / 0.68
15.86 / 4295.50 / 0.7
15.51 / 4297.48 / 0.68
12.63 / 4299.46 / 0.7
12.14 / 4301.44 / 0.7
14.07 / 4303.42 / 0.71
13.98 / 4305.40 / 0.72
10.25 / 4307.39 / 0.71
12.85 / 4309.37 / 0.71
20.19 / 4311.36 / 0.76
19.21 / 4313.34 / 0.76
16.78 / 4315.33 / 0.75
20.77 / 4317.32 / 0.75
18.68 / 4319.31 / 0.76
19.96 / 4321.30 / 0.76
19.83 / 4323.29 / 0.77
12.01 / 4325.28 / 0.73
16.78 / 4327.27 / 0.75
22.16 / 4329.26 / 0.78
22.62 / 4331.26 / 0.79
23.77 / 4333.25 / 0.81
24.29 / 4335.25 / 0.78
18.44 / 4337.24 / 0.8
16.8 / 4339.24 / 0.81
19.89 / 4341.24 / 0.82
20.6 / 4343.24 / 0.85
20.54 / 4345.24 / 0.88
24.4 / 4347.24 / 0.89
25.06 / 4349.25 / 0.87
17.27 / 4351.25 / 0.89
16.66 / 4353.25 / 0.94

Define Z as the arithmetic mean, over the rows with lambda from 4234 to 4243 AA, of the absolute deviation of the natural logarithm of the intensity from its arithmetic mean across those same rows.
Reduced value 0.10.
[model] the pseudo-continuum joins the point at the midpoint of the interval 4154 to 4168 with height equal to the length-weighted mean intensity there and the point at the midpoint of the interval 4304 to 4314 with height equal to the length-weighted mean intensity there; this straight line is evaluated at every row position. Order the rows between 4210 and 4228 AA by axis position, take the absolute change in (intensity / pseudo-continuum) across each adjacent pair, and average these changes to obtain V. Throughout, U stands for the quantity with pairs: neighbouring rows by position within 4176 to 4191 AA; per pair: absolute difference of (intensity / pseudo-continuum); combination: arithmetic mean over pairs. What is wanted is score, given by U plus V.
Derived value 0.195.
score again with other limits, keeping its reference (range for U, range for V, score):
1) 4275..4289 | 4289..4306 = 0.278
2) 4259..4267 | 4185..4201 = 0.271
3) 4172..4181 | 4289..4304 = 0.242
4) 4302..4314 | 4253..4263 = 0.353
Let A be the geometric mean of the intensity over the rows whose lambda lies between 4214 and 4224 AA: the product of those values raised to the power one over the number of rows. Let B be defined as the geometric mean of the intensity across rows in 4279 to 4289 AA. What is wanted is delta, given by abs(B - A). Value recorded 4.14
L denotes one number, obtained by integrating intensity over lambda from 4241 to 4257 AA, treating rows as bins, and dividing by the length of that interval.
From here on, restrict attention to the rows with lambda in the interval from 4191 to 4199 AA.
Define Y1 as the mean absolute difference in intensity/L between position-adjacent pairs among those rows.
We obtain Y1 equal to 0.189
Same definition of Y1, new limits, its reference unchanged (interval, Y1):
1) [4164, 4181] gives 0.133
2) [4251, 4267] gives 0.200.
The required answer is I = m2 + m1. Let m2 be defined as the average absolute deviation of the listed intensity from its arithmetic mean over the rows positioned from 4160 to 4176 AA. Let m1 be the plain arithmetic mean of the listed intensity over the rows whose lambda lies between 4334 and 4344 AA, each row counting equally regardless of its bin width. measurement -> 21.7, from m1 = 20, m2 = 1.7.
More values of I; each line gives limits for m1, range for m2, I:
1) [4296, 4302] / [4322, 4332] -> 16.9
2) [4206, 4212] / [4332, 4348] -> 17.6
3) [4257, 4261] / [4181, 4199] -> 13.2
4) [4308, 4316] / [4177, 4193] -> 18.3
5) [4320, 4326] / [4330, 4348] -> 19.5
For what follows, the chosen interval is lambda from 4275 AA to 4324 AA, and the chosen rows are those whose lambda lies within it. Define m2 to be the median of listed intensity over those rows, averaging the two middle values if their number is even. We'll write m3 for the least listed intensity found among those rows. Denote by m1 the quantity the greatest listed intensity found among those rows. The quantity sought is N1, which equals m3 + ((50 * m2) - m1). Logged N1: 738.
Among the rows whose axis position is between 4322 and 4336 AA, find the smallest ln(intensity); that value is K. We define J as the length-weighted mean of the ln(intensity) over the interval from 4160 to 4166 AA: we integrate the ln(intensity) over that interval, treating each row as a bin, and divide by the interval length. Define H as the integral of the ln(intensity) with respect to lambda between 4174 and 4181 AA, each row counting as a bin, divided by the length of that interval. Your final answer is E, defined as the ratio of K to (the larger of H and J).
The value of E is 0.883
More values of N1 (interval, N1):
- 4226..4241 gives 462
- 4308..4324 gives 968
